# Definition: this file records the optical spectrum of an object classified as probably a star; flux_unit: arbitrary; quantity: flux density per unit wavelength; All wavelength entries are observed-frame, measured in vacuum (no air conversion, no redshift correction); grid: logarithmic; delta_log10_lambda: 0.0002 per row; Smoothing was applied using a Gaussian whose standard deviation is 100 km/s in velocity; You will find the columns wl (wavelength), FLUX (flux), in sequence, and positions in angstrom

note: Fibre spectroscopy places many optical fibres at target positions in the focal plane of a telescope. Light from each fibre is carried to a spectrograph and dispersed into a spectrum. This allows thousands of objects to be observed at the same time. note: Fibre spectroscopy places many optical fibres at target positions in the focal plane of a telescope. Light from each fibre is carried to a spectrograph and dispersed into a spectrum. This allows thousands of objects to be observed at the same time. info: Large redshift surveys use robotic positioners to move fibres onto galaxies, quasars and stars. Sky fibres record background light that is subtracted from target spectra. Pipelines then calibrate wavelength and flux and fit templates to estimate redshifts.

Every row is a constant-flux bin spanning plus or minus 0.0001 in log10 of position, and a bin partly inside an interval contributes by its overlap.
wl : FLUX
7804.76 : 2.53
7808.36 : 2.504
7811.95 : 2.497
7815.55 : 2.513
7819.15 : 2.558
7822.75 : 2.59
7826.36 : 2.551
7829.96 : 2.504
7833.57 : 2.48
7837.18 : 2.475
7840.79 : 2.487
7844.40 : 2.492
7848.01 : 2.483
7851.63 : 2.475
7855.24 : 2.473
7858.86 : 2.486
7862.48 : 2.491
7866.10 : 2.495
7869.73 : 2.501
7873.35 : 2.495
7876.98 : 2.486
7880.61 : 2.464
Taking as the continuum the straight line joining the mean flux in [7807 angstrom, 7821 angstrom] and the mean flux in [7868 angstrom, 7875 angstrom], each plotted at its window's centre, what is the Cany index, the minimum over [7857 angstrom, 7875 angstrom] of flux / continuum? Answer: 0.993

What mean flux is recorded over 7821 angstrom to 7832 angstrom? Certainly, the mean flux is 2.55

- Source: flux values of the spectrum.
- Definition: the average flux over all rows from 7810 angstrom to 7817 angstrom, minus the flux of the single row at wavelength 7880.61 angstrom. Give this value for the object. 0.04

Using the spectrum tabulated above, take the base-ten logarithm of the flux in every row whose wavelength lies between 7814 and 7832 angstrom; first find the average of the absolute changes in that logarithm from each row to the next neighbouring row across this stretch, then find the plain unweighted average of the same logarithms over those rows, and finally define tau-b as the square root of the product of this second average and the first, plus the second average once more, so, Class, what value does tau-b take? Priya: 0.458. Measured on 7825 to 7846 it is 0.433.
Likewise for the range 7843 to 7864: 0.418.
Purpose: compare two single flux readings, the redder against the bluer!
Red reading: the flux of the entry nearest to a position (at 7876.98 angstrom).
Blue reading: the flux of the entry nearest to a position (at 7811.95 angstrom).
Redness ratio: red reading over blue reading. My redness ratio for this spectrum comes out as 1.00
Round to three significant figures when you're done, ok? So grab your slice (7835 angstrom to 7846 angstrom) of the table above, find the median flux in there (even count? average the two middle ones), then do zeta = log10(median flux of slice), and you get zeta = 0.396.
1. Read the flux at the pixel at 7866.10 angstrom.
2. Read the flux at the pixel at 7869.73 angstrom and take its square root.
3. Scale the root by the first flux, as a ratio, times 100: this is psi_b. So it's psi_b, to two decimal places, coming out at 63.38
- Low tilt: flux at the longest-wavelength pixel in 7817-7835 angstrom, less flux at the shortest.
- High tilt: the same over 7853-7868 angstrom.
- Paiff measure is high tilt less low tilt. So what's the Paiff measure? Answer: 0.10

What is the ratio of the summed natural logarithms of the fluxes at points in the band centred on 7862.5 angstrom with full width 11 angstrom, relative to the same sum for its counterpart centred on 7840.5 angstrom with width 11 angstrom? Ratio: 1.00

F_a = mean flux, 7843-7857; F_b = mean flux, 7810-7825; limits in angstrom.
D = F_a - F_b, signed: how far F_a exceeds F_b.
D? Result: -0.06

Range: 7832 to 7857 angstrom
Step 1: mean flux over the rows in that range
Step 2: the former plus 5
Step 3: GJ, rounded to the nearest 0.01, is 7.48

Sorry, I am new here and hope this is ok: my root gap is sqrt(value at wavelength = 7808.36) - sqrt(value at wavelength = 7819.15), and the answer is -0.017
